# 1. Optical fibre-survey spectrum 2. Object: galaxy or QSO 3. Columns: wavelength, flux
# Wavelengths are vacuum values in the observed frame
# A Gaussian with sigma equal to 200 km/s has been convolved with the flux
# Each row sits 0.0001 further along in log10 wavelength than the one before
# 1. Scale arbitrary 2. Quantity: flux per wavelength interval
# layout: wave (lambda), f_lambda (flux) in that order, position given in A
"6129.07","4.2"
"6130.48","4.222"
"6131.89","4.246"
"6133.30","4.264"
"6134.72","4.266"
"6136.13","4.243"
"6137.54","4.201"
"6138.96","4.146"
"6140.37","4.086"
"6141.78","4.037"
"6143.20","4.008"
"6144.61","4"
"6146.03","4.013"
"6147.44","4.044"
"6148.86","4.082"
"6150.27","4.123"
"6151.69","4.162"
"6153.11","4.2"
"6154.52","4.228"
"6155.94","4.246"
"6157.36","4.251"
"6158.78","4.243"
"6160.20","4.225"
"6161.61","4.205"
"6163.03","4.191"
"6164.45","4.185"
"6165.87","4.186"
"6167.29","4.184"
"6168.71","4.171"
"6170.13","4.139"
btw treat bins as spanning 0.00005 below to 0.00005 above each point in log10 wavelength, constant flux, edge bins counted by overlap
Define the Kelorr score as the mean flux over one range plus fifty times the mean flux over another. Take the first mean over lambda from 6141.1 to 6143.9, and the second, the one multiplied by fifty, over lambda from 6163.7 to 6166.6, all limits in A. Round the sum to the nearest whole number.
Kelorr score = 213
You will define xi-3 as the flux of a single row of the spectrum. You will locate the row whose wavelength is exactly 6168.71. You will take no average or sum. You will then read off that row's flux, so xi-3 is 4.171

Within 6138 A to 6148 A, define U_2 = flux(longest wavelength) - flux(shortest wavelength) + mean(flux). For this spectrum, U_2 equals 3.95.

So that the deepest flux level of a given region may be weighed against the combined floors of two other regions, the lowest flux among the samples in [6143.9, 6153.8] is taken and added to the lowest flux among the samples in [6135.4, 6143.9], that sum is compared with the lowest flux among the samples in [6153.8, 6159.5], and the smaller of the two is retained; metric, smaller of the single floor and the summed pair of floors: 4.23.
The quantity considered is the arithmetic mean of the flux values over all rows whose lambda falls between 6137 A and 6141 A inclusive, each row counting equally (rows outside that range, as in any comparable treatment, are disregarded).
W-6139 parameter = 4.14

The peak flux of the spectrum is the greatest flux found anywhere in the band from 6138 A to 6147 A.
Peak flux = 4.146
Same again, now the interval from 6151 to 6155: 4.228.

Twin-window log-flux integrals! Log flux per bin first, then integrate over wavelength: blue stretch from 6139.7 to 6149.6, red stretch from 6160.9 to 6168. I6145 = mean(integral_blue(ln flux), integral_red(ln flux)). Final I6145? 12.0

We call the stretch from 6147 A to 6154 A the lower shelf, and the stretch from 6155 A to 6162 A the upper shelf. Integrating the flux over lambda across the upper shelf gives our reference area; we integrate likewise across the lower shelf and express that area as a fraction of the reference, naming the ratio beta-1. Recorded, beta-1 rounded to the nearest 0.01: 0.97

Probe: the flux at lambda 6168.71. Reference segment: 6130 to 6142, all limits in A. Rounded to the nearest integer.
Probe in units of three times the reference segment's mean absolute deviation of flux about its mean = 21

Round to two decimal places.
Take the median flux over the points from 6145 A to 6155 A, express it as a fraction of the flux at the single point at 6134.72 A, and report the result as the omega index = 0.97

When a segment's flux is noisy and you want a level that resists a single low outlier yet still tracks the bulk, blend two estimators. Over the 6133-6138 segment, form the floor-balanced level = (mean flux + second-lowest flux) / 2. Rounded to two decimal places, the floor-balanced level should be 4.24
